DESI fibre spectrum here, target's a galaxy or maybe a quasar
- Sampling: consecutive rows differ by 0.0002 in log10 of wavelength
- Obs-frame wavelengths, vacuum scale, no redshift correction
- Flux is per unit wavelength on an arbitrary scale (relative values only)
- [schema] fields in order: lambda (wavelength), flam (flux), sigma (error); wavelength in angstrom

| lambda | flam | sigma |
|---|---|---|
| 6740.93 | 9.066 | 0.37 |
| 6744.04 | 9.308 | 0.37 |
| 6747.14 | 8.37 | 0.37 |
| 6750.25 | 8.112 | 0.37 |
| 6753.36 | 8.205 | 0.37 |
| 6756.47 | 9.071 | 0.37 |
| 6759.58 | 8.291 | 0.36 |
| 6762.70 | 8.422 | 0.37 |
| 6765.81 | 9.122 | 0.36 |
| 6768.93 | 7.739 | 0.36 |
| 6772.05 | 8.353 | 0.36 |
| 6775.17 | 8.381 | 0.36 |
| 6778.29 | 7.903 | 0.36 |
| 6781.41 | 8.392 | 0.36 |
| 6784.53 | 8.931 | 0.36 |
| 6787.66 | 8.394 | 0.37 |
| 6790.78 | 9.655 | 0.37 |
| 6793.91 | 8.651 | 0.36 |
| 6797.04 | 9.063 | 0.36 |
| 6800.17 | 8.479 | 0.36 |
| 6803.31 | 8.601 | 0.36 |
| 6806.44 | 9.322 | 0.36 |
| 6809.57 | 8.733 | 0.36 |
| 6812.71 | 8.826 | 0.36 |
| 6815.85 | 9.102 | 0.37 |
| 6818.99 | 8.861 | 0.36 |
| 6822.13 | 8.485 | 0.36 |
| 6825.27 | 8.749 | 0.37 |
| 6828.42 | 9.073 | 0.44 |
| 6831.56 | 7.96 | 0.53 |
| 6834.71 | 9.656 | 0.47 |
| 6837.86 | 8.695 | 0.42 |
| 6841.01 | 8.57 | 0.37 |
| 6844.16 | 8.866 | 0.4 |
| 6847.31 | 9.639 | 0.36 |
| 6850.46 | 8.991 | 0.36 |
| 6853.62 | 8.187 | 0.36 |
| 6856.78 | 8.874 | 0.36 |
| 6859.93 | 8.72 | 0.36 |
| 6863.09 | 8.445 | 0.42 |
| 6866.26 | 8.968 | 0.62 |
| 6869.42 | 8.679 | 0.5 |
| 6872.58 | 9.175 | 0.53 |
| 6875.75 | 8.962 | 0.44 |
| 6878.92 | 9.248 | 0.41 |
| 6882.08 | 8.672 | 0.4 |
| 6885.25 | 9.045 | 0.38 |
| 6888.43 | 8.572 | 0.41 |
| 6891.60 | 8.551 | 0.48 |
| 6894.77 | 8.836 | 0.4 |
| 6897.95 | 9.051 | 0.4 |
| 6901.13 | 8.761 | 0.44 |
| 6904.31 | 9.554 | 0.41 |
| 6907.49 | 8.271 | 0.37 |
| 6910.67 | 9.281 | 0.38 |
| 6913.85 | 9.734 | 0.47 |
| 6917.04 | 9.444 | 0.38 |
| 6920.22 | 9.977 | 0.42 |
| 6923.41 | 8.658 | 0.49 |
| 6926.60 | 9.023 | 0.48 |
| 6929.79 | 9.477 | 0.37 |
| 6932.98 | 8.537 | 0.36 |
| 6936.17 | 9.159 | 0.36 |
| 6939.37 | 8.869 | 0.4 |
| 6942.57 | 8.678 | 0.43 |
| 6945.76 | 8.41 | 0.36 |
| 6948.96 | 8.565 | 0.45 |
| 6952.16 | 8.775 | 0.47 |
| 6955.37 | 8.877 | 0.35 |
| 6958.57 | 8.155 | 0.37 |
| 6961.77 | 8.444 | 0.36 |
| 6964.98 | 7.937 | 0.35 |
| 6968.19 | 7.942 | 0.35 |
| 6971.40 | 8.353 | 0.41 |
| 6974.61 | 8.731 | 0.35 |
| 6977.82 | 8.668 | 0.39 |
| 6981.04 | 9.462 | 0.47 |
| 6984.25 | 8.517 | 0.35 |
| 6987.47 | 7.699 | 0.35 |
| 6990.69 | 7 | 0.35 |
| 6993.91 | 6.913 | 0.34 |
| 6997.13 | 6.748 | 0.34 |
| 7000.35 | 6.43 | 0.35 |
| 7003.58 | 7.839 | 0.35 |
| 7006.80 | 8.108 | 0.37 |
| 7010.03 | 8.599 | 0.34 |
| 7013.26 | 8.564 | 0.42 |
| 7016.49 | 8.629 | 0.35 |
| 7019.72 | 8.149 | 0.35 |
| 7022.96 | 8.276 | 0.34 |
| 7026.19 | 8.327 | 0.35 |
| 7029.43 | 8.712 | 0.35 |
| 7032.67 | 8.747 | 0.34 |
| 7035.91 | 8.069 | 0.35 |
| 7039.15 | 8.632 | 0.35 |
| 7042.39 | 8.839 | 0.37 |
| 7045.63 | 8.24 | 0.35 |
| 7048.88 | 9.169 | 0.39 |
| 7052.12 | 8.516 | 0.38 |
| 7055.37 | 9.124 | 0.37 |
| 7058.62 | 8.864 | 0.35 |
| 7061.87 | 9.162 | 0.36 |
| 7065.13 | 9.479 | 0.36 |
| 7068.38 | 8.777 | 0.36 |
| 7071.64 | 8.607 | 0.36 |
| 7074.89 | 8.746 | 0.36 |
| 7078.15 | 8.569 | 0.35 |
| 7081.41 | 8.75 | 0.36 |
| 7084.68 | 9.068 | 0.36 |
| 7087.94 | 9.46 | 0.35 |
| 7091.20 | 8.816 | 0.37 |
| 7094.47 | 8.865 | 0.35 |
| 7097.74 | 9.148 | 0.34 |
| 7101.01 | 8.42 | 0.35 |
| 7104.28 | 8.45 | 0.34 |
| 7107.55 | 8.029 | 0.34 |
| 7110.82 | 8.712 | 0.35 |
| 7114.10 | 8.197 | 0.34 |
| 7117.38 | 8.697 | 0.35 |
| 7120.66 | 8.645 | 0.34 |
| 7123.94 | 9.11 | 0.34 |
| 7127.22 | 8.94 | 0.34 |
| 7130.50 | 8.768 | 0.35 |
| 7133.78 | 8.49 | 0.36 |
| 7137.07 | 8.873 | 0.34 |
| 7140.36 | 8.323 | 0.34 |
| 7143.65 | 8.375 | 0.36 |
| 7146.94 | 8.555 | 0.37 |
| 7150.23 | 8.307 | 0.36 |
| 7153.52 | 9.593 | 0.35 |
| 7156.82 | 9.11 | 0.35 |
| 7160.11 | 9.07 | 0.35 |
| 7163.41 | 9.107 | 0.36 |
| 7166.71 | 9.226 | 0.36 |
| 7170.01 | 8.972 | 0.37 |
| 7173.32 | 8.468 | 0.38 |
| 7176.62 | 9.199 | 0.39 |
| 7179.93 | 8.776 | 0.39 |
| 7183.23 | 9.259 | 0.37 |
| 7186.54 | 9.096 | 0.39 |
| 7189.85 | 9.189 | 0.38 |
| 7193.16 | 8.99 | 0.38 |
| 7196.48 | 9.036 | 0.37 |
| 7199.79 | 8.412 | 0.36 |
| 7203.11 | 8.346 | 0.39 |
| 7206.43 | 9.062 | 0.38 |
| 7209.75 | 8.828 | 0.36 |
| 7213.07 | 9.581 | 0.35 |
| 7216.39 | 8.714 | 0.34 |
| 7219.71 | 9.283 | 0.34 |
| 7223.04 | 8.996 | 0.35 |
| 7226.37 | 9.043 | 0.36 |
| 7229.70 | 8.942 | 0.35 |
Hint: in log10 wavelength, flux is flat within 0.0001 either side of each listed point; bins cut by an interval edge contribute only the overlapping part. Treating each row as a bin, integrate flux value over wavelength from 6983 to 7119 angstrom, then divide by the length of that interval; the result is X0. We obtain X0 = 8.45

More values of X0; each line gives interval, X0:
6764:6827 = 8.69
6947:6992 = 8.37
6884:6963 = 8.91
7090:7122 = 8.59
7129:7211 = 8.86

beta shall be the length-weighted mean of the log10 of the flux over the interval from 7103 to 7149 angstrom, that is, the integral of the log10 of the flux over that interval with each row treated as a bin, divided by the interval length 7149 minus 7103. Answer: 0.933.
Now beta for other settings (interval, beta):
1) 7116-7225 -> 0.949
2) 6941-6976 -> 0.926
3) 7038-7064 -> 0.946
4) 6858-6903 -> 0.946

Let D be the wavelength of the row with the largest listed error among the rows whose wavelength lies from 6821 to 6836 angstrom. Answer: 6831.56 angstrom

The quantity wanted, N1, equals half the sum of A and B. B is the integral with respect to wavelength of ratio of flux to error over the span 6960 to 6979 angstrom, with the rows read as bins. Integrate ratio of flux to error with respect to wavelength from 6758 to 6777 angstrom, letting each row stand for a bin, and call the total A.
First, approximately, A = 440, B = 432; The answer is 436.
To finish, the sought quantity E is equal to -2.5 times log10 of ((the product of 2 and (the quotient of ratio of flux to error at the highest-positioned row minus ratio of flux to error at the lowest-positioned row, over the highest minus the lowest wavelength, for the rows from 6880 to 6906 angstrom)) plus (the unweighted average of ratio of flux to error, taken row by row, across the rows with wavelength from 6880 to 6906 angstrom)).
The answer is -3.339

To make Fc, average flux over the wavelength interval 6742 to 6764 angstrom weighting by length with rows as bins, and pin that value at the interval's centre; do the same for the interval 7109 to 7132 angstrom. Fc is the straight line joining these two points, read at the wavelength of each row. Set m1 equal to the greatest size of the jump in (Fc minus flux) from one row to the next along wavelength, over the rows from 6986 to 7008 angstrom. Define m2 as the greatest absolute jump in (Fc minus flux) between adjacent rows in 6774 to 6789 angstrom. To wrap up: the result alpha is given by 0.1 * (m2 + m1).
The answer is 0.195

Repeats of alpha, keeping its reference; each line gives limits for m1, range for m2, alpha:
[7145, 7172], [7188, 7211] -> 0.200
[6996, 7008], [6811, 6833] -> 0.252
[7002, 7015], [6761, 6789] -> 0.187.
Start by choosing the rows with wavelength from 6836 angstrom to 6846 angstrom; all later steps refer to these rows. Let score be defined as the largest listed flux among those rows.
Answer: 8.866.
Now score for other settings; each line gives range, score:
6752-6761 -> 9.071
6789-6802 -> 9.655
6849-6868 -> 8.991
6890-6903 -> 9.051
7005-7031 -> 8.712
